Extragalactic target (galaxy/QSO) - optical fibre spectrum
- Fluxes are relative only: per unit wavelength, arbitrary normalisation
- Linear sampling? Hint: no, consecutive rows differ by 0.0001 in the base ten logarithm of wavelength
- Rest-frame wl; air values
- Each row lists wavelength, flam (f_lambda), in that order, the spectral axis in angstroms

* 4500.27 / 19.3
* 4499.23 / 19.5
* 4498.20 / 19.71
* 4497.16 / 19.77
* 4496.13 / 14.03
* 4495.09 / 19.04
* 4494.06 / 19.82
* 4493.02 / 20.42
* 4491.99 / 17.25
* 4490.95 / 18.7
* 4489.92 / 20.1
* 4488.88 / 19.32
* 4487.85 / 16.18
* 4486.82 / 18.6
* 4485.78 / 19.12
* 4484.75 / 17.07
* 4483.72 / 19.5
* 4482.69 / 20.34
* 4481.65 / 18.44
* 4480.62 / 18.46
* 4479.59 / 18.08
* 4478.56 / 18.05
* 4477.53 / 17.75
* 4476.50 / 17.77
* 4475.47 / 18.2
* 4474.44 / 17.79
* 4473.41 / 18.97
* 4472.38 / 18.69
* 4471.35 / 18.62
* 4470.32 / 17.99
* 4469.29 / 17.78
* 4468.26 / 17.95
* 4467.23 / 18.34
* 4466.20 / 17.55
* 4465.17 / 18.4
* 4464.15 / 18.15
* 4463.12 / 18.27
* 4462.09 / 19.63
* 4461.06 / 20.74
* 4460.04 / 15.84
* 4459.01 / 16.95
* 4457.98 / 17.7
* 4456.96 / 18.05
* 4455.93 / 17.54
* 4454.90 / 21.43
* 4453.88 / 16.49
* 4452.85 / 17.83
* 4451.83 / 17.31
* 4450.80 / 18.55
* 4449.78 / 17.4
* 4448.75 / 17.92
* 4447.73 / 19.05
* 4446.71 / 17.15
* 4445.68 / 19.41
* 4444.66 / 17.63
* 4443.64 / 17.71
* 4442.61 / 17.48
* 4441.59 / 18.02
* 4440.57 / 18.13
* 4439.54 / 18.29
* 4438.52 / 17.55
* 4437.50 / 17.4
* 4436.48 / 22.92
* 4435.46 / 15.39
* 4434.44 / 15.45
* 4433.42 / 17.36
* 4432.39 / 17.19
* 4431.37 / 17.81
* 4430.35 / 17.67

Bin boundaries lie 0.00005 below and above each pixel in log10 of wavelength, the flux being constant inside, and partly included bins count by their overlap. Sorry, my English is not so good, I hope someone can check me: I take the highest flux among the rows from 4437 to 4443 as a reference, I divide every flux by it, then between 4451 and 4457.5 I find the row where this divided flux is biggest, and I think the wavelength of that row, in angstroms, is 4454.90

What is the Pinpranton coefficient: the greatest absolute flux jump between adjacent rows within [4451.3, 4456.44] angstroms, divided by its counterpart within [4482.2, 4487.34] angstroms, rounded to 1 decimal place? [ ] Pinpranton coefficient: 2.0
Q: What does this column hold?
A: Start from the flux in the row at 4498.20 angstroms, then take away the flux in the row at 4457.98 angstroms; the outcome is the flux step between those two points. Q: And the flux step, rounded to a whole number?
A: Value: 2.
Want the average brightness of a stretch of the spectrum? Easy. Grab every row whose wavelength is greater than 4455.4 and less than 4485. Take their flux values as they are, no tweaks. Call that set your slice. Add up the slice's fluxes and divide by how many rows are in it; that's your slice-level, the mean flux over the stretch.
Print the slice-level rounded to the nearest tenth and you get 18.2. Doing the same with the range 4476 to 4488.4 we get 18.3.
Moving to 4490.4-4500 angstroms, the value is 18.7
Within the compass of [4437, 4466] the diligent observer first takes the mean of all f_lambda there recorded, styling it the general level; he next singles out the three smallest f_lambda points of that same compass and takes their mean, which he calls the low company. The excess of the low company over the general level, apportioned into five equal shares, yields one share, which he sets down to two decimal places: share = -0.33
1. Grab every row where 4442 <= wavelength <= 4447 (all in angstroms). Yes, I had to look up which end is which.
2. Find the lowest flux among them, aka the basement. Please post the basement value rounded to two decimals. 17.15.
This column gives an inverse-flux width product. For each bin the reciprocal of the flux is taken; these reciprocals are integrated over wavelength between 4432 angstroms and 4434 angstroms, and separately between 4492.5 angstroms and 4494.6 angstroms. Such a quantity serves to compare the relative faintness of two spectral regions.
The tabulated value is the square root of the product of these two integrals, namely 0.110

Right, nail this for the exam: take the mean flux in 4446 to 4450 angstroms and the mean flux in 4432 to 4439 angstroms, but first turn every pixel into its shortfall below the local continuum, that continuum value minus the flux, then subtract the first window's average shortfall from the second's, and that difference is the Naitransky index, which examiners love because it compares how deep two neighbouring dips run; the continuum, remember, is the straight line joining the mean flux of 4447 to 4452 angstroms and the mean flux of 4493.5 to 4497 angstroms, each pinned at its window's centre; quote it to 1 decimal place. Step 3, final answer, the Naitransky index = 0.4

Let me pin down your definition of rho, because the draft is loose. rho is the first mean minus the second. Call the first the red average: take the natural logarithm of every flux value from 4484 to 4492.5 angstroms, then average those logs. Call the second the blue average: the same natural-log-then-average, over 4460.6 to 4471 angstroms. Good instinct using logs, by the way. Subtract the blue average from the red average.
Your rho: -0.01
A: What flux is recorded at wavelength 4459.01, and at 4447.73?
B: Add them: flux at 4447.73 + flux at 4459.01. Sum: 36.0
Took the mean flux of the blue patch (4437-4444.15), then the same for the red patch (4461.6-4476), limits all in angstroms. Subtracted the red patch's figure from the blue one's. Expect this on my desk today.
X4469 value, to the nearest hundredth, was -0.51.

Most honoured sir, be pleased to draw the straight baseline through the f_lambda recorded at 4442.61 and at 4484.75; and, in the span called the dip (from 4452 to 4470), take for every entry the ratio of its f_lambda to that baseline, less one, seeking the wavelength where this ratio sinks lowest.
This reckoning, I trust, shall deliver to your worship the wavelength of 4460.04 angstroms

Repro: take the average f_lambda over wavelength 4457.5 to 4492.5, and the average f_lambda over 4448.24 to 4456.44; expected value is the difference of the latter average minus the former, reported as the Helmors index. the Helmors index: -0.24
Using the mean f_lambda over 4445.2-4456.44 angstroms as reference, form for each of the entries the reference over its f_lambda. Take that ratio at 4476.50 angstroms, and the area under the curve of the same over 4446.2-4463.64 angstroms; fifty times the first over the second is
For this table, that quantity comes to 2.91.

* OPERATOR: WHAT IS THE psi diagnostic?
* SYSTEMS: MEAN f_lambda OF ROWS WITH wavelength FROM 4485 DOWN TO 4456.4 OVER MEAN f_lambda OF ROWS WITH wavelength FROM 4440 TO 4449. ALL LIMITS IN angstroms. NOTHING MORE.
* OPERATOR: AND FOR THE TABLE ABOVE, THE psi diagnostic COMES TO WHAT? 1.01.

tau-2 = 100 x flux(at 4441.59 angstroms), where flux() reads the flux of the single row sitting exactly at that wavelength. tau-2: 1802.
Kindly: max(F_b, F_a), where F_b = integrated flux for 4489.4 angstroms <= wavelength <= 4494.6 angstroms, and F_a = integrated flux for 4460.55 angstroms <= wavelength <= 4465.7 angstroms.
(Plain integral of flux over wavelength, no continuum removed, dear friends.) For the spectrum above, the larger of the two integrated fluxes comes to 100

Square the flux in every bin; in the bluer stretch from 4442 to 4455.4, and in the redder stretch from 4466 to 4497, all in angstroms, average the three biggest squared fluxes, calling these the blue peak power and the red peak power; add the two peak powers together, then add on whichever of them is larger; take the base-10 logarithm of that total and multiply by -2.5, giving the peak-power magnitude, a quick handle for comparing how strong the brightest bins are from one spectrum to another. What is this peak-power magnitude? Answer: -7.72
